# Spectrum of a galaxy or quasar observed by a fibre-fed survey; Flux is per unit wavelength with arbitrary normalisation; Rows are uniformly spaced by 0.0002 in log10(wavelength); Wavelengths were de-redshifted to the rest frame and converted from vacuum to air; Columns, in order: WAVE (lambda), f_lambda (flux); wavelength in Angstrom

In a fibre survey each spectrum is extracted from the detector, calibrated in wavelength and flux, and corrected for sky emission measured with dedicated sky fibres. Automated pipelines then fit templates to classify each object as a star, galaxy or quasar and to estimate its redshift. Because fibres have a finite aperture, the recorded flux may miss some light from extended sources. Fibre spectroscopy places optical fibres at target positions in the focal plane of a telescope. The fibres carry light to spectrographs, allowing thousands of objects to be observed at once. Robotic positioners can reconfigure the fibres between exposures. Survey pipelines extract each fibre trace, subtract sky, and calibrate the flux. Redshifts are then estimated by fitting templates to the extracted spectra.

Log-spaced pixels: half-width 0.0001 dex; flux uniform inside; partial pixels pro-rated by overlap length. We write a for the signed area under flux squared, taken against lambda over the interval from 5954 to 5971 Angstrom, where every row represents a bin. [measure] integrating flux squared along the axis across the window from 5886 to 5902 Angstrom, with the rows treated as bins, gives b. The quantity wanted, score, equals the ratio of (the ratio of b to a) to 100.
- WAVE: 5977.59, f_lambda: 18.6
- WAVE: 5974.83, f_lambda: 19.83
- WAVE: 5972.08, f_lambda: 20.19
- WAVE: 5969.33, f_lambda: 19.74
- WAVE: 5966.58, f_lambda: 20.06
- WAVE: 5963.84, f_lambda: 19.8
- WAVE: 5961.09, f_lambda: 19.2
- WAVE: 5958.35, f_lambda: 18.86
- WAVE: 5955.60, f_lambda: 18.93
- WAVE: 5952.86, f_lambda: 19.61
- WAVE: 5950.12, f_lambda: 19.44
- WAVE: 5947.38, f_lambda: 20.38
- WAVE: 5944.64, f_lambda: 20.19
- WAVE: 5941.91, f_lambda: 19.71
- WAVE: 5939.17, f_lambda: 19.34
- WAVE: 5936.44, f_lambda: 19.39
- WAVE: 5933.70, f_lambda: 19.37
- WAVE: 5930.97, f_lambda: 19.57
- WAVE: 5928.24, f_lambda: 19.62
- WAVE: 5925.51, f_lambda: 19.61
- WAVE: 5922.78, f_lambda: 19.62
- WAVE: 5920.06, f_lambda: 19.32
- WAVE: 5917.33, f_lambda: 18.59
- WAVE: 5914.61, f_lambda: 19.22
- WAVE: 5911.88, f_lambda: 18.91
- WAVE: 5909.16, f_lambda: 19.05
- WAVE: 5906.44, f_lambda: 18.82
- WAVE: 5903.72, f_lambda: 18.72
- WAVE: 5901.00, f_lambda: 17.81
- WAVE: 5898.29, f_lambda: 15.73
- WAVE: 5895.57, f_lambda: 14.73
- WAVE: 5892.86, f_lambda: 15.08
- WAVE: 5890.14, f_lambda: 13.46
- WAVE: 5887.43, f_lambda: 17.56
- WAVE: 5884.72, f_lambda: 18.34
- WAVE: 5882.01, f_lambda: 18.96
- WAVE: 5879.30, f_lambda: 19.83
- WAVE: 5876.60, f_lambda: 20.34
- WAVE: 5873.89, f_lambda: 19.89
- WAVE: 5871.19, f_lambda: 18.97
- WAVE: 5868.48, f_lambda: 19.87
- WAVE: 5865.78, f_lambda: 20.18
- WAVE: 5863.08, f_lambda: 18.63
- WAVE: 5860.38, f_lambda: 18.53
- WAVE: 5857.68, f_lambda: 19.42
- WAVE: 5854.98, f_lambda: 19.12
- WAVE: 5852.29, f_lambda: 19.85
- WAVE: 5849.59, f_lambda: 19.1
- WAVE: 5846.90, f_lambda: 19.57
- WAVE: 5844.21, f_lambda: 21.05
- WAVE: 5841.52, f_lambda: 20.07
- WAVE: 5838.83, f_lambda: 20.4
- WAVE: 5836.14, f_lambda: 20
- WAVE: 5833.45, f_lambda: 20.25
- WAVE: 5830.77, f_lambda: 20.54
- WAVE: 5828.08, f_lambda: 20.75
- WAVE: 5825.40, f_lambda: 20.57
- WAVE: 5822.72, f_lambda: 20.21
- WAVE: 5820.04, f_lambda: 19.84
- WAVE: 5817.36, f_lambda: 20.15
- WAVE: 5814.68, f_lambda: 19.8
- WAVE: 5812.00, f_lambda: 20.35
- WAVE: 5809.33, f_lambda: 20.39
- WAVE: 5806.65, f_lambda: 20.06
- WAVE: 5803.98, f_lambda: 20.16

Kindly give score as 0.0062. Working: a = 6433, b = 3979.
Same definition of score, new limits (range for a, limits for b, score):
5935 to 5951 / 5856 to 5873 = 0.0101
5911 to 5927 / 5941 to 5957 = 0.0105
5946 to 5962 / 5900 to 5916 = 0.0094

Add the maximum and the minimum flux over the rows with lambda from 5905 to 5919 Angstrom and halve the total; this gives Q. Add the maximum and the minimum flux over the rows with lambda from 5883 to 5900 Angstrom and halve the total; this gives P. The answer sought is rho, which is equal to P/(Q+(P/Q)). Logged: 0.81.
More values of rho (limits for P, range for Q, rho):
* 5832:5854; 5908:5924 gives 1.00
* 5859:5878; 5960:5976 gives 0.94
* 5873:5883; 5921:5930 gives 0.95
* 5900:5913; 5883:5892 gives 1.08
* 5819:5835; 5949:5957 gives 1.00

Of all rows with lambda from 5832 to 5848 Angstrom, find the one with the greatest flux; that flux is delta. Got 21.05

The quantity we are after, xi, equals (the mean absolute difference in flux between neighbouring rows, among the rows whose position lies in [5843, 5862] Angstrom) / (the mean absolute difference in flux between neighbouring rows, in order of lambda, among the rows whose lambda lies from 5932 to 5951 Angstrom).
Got 2.25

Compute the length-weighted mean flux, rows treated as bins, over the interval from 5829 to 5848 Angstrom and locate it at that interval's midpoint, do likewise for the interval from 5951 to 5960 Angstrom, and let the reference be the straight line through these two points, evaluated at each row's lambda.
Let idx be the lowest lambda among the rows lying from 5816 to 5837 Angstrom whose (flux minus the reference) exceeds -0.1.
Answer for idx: 5825.40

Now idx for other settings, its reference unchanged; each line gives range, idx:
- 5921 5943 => 5922.78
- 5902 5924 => 5922.78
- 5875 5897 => 5876.60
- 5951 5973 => 5952.86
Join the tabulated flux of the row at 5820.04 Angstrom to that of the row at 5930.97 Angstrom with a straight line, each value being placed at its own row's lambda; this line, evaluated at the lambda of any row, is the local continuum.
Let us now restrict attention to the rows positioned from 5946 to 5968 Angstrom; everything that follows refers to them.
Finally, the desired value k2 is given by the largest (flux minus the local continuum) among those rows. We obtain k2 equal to 0.85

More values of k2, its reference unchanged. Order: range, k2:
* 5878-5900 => 0.13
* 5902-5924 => 0.03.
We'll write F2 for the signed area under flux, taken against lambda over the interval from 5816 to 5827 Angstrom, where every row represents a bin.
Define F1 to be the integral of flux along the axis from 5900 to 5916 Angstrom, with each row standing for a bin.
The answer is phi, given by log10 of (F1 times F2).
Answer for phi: 4.8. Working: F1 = 300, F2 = 222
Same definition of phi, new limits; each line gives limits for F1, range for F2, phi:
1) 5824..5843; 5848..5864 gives 5.1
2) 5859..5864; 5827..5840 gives 4.4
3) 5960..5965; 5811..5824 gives 4.4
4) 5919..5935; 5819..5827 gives 4.7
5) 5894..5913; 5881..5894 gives 4.9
